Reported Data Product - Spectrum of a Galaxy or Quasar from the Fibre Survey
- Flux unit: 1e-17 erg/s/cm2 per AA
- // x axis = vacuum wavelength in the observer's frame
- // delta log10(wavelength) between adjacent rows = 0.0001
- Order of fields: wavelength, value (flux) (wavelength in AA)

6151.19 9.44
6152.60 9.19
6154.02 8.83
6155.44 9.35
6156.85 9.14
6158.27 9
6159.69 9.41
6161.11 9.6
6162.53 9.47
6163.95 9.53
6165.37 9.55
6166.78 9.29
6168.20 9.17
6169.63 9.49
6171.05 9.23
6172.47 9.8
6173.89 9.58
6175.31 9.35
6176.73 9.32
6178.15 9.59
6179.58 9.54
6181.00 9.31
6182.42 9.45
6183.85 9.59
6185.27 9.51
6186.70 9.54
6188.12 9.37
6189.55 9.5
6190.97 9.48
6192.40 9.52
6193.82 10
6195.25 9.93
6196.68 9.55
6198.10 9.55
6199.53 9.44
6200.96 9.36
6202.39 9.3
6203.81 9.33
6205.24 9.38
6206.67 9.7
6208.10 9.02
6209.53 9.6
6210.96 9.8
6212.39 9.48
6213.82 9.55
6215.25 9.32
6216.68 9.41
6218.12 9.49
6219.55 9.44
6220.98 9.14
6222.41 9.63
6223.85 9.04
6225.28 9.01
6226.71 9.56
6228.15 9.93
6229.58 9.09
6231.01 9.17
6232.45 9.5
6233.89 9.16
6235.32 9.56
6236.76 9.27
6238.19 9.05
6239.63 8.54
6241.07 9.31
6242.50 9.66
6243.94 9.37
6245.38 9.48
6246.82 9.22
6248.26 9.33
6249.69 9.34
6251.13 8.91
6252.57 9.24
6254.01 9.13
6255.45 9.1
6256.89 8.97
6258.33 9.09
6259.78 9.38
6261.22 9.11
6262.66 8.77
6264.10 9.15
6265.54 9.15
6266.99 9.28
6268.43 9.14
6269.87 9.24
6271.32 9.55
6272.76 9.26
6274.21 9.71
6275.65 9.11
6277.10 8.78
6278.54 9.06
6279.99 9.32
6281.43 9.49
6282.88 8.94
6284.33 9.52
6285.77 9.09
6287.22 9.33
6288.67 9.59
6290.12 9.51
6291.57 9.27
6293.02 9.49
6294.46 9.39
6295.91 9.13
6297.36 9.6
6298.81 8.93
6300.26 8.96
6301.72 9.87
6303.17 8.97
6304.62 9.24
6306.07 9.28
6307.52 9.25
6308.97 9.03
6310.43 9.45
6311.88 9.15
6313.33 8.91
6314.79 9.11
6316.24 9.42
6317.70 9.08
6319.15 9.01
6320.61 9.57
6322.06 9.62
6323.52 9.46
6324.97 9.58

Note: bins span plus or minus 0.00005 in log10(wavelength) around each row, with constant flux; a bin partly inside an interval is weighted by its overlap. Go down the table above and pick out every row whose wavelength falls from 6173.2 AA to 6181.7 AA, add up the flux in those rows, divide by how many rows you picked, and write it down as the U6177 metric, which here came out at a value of 9.45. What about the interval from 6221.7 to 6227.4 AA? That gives 9.31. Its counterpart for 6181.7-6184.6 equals 9.52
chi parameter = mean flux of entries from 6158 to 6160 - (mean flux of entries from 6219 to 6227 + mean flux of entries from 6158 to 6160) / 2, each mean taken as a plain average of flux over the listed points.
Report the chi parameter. -0.05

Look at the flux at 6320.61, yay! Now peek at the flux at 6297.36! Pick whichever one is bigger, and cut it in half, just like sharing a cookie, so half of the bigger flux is 4.80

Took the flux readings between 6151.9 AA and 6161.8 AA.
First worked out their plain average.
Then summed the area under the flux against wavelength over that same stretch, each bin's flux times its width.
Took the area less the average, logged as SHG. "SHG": 82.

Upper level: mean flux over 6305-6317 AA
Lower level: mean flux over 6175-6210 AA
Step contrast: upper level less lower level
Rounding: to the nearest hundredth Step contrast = -0.29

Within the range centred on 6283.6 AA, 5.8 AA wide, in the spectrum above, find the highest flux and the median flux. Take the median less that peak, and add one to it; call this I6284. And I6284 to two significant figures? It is 0.77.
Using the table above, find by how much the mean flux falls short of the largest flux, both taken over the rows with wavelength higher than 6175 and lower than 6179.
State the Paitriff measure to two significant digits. 0.17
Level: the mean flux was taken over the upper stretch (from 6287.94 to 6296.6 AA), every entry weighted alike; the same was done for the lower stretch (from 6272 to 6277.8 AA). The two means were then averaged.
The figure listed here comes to 9.31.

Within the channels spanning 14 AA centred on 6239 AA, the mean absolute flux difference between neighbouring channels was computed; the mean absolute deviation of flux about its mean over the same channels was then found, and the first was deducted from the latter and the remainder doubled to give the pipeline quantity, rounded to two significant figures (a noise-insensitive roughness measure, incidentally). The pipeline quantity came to -0.27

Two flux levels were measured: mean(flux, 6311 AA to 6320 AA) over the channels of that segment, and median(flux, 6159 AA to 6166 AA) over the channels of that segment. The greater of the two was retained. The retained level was 9.53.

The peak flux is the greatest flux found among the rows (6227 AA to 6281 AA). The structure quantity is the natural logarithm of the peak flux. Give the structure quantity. 2.30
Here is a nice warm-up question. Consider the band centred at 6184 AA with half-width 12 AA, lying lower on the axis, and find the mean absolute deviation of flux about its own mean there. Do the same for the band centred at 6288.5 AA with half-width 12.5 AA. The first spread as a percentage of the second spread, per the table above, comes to 61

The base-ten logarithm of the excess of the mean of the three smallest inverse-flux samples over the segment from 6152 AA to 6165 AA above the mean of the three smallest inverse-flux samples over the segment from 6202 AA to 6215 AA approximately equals -2.75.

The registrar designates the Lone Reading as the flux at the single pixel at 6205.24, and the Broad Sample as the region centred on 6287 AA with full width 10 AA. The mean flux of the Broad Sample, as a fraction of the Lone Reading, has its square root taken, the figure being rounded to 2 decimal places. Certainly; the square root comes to 1.00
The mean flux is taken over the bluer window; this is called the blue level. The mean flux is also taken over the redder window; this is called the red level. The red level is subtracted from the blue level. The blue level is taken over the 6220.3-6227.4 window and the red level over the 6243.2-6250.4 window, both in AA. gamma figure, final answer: -0.07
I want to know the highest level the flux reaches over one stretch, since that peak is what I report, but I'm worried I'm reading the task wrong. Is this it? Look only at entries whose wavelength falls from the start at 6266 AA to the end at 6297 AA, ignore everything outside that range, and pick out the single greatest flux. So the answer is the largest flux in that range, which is 9.71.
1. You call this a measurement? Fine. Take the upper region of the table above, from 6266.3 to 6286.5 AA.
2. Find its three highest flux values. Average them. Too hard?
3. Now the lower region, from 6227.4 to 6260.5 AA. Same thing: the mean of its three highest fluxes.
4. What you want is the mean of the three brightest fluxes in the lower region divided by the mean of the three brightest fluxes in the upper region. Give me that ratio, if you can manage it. 1.01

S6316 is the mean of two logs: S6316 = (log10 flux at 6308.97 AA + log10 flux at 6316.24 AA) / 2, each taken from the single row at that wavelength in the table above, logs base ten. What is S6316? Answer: 0.965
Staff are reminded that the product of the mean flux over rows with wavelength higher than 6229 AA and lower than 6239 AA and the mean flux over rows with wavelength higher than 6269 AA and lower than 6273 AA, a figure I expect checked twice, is 86.6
